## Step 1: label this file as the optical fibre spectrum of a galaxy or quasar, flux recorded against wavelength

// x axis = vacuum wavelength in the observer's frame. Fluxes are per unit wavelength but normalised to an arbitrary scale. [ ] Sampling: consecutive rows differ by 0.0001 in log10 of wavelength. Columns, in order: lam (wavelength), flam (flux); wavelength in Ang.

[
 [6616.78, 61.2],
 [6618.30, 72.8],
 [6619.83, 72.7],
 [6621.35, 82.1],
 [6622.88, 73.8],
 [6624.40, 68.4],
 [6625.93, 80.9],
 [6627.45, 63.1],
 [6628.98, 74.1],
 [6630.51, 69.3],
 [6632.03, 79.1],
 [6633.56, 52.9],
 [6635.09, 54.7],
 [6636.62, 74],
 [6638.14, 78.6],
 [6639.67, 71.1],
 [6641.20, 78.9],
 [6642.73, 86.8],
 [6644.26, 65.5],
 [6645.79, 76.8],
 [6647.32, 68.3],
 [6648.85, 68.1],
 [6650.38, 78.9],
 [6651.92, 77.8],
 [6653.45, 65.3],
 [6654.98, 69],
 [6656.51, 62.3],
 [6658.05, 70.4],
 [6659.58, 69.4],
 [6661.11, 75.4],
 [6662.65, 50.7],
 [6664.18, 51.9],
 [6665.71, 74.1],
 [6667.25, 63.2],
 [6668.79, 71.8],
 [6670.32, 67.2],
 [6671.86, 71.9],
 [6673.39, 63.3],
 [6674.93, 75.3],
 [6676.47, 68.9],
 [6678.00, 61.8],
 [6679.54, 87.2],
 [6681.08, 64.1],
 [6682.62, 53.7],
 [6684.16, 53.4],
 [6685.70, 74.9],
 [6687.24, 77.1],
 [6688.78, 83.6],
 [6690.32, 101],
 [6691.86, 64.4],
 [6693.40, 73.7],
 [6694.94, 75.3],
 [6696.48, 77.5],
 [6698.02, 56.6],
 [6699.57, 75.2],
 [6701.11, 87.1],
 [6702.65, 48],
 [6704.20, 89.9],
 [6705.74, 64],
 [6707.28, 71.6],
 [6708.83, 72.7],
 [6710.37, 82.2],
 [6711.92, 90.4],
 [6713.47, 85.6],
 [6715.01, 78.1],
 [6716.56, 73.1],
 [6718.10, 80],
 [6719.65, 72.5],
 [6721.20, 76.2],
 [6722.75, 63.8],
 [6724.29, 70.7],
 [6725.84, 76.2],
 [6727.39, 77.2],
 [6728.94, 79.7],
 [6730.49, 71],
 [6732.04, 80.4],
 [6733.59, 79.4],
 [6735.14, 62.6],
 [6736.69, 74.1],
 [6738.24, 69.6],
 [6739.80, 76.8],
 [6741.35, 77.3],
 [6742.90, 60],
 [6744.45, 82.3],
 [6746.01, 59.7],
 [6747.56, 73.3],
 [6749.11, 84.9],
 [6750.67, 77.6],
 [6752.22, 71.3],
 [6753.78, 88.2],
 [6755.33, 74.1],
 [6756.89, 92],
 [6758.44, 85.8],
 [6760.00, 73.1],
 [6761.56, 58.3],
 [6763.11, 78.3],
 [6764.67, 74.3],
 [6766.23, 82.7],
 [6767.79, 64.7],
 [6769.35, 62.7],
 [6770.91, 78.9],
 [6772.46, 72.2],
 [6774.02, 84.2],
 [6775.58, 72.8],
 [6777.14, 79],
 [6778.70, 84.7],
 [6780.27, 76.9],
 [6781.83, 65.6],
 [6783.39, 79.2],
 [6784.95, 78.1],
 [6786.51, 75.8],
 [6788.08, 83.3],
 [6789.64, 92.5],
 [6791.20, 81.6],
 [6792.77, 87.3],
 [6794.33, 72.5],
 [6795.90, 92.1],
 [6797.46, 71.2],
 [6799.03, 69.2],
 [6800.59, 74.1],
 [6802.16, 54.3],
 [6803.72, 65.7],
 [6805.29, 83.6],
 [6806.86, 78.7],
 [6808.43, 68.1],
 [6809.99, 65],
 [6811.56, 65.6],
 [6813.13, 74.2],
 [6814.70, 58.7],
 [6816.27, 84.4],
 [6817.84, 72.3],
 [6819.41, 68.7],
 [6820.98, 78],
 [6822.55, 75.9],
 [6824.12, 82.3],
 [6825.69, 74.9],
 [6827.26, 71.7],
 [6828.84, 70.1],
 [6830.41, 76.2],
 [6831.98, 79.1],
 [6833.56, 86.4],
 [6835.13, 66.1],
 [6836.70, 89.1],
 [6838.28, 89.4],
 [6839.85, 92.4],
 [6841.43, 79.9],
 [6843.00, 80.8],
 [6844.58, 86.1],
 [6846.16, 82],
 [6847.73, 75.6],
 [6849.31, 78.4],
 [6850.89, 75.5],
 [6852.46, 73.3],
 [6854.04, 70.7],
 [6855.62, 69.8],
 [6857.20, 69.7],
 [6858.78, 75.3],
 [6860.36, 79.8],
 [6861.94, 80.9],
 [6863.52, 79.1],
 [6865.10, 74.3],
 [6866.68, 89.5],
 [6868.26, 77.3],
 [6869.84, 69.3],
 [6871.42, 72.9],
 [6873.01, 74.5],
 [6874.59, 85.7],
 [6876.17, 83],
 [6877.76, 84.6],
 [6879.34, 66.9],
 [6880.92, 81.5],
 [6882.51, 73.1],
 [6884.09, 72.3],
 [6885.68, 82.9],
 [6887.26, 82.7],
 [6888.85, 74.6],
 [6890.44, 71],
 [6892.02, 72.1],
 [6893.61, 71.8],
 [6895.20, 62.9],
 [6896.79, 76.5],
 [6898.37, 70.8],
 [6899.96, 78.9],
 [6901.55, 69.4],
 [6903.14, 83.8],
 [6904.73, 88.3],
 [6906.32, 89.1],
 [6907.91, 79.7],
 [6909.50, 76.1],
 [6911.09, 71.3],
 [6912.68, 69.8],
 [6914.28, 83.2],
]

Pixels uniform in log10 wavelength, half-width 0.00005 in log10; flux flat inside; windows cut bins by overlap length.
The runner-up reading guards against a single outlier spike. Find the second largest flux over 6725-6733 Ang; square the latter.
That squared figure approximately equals 6352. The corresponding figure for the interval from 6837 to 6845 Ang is 7992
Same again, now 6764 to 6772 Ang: 6225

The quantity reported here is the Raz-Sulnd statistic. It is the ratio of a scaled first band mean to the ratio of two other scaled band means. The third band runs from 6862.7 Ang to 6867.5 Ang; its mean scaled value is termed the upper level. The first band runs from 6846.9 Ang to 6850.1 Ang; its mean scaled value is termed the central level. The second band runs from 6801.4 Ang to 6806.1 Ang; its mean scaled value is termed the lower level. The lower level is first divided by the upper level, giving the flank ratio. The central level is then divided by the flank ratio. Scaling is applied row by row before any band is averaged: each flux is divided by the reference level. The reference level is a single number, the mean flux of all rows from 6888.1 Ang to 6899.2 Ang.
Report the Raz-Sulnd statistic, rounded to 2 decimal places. 1.29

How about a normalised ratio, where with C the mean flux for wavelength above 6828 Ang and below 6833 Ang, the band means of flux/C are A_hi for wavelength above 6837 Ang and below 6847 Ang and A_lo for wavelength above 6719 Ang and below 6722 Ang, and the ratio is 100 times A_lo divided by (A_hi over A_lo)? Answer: 86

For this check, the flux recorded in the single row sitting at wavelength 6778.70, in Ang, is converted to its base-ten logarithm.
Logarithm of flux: 1.93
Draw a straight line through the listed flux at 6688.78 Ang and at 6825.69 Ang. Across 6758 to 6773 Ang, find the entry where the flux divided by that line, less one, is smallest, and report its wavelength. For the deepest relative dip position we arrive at 6761.56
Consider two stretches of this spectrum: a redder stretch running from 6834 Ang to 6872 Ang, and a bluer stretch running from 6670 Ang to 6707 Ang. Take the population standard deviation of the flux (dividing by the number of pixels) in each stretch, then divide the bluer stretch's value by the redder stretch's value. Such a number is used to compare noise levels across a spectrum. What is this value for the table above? 1.78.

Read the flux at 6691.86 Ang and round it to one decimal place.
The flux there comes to 64.4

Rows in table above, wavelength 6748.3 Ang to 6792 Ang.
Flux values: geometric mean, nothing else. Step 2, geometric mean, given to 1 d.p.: 77.1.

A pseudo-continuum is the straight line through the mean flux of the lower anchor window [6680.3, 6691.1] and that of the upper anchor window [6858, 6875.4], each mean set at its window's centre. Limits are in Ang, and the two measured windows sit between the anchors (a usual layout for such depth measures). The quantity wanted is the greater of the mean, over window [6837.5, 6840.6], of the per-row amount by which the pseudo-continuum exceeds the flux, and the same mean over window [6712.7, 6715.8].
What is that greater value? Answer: -8.4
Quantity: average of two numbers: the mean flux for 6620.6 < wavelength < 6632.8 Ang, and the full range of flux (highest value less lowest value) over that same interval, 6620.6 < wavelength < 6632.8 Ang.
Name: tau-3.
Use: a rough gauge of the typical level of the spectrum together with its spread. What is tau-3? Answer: 46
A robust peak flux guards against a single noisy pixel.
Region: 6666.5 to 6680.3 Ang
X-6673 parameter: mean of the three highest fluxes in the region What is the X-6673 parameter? 78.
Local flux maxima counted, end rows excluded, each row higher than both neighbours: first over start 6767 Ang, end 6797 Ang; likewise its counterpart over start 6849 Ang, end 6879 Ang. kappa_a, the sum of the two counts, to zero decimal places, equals 9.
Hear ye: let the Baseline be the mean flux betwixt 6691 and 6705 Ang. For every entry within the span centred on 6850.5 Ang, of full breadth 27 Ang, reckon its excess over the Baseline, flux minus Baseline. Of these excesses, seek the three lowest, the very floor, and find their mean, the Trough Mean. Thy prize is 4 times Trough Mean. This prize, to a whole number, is -8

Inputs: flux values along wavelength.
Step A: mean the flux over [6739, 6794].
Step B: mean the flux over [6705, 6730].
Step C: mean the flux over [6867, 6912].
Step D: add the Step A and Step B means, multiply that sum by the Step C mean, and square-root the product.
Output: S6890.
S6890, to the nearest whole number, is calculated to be 108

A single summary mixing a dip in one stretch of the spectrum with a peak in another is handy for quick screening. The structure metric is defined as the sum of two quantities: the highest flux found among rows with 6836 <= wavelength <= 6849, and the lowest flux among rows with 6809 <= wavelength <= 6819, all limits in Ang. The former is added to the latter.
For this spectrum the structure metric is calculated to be 151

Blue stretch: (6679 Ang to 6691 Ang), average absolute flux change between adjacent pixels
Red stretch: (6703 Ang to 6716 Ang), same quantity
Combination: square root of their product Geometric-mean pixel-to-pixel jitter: 10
